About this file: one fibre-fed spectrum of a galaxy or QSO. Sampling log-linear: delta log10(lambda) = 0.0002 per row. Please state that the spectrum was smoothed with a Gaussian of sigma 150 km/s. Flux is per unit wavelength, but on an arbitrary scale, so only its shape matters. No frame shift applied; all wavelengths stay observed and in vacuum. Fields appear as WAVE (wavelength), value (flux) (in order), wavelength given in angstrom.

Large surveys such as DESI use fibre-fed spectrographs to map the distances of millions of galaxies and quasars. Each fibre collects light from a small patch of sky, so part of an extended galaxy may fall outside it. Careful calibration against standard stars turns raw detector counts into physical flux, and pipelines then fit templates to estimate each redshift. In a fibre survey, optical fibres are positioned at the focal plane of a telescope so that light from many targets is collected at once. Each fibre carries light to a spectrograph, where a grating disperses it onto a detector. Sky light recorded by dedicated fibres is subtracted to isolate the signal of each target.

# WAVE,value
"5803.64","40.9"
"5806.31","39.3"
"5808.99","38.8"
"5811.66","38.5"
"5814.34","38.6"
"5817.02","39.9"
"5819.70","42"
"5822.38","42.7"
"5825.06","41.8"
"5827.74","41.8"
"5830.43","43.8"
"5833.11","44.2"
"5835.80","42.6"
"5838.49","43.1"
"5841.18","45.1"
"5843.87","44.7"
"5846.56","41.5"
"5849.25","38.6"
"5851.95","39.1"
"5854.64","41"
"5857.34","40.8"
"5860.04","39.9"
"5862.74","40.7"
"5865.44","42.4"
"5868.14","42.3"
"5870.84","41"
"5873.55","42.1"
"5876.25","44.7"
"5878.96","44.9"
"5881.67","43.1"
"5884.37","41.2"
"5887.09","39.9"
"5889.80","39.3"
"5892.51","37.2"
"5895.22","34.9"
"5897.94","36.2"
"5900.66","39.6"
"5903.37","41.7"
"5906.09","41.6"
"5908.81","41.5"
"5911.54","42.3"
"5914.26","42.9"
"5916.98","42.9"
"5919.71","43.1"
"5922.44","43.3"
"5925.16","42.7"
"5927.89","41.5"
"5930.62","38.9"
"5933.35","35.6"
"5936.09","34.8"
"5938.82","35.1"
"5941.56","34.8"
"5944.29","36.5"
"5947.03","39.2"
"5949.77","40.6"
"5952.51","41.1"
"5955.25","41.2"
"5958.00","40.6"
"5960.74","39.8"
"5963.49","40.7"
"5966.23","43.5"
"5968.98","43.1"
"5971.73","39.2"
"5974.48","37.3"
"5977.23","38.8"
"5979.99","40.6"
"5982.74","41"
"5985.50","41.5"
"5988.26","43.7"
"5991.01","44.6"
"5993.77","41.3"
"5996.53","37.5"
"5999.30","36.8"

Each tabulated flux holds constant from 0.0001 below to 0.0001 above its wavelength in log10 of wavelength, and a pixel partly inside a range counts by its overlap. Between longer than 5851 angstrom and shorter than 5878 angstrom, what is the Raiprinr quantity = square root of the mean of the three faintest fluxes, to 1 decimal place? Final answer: 6.3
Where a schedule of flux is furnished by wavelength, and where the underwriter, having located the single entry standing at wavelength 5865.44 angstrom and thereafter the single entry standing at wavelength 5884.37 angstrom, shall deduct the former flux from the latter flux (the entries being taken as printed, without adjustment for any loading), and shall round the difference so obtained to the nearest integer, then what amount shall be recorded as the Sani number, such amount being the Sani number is -1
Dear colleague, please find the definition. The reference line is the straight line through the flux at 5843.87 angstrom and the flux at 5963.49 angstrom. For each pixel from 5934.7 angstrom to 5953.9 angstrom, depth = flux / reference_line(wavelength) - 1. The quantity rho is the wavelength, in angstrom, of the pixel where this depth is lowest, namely 5936.09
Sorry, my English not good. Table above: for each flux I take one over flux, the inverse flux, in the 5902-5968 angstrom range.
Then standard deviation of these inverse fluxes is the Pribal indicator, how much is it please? 0.0019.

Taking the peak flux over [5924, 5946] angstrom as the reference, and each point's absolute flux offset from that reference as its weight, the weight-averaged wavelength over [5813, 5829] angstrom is 5817.8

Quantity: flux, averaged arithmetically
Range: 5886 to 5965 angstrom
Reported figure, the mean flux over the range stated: 39.6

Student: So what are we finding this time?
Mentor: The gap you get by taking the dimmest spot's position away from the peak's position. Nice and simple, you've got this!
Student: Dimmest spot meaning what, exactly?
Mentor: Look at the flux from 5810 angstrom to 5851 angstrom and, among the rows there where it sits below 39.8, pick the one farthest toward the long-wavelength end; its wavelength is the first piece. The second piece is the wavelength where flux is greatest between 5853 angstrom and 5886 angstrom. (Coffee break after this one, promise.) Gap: 29.7 angstrom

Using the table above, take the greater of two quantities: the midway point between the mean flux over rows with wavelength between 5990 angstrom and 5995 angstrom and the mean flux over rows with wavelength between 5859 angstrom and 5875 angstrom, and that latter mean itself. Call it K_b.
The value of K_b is 42.2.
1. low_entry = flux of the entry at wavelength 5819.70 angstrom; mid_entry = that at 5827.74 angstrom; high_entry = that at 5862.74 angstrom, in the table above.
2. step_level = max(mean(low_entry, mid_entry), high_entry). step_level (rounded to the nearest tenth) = 41.9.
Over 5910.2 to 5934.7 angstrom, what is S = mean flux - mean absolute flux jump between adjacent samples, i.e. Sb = 40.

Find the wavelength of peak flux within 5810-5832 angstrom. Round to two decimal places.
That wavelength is 5830.43 angstrom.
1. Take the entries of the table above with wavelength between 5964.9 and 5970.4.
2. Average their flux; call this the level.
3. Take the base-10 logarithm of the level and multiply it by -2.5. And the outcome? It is -4.09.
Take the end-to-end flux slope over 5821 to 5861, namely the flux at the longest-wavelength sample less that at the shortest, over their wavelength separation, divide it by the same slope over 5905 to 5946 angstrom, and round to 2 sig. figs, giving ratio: 0.56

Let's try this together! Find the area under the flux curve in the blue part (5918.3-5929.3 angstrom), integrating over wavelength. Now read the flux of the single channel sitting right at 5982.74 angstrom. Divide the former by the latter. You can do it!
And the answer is 11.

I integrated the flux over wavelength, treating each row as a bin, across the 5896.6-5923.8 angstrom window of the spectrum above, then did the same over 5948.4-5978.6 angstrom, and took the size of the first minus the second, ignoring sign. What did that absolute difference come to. 95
